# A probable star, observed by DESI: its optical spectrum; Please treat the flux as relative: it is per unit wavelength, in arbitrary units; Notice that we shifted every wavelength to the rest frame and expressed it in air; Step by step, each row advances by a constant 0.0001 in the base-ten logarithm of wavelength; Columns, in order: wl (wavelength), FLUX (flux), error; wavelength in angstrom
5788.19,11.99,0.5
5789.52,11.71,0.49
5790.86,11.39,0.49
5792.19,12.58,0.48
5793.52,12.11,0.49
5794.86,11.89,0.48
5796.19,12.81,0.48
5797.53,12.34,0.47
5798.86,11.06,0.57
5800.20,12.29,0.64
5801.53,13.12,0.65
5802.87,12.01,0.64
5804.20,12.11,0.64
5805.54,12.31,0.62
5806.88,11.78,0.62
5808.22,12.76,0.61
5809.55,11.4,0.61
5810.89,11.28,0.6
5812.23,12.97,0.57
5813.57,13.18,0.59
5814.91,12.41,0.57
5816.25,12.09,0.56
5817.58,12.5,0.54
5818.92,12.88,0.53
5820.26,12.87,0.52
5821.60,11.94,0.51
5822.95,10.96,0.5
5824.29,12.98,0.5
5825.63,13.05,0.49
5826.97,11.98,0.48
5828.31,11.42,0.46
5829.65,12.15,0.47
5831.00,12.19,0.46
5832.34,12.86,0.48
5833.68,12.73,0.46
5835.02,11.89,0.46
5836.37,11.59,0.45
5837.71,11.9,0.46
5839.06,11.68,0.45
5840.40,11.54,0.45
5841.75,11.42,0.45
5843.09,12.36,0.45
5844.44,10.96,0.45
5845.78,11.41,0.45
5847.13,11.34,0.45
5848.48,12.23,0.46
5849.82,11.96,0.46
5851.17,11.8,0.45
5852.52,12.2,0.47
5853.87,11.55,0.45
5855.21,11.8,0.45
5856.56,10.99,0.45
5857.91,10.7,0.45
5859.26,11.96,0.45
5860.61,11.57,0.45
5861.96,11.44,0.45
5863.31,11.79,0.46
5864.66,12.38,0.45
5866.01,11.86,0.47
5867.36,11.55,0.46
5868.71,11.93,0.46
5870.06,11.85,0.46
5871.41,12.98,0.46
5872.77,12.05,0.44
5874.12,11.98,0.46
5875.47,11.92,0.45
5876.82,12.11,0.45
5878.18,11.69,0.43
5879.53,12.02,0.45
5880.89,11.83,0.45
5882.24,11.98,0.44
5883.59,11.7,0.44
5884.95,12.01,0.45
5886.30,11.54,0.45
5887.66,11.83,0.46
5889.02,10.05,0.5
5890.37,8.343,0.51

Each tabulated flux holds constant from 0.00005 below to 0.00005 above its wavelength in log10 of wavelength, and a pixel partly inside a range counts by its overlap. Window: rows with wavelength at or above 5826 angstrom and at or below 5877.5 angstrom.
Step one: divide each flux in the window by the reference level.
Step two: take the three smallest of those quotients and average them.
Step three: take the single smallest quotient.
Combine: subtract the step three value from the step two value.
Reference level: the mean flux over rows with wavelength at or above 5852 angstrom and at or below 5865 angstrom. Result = 0.016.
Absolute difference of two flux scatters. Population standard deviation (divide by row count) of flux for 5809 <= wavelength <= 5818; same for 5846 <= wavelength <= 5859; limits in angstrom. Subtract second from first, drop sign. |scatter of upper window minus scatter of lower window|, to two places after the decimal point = 0.18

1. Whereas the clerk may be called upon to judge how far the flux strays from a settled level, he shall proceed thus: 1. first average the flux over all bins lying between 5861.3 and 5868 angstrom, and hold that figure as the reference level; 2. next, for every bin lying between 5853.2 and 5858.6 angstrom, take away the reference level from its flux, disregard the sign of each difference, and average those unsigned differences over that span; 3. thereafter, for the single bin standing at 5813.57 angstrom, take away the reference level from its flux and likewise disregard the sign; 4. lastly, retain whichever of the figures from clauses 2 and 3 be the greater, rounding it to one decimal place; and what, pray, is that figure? 1.4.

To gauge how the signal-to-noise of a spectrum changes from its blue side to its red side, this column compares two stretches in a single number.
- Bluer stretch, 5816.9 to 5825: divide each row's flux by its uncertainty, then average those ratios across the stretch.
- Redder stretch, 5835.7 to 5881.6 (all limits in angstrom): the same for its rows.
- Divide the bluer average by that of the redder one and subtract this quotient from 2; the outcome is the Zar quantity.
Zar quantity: 1.08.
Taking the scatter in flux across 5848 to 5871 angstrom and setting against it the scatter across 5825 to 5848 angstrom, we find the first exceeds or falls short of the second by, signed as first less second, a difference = -0.16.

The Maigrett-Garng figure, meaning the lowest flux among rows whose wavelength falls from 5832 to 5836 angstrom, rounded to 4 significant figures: 11.89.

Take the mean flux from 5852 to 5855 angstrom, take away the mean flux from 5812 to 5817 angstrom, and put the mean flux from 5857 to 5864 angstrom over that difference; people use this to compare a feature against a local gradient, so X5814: -15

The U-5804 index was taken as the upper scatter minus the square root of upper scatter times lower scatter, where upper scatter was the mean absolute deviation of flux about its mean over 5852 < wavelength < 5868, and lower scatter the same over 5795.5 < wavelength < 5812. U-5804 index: -0.07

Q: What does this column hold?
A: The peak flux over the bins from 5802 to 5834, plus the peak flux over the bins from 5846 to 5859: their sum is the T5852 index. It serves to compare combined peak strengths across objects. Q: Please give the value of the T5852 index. 25.4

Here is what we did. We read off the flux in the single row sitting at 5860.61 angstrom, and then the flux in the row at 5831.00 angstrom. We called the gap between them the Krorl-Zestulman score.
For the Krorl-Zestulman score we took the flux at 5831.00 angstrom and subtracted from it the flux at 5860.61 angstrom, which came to 0.6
